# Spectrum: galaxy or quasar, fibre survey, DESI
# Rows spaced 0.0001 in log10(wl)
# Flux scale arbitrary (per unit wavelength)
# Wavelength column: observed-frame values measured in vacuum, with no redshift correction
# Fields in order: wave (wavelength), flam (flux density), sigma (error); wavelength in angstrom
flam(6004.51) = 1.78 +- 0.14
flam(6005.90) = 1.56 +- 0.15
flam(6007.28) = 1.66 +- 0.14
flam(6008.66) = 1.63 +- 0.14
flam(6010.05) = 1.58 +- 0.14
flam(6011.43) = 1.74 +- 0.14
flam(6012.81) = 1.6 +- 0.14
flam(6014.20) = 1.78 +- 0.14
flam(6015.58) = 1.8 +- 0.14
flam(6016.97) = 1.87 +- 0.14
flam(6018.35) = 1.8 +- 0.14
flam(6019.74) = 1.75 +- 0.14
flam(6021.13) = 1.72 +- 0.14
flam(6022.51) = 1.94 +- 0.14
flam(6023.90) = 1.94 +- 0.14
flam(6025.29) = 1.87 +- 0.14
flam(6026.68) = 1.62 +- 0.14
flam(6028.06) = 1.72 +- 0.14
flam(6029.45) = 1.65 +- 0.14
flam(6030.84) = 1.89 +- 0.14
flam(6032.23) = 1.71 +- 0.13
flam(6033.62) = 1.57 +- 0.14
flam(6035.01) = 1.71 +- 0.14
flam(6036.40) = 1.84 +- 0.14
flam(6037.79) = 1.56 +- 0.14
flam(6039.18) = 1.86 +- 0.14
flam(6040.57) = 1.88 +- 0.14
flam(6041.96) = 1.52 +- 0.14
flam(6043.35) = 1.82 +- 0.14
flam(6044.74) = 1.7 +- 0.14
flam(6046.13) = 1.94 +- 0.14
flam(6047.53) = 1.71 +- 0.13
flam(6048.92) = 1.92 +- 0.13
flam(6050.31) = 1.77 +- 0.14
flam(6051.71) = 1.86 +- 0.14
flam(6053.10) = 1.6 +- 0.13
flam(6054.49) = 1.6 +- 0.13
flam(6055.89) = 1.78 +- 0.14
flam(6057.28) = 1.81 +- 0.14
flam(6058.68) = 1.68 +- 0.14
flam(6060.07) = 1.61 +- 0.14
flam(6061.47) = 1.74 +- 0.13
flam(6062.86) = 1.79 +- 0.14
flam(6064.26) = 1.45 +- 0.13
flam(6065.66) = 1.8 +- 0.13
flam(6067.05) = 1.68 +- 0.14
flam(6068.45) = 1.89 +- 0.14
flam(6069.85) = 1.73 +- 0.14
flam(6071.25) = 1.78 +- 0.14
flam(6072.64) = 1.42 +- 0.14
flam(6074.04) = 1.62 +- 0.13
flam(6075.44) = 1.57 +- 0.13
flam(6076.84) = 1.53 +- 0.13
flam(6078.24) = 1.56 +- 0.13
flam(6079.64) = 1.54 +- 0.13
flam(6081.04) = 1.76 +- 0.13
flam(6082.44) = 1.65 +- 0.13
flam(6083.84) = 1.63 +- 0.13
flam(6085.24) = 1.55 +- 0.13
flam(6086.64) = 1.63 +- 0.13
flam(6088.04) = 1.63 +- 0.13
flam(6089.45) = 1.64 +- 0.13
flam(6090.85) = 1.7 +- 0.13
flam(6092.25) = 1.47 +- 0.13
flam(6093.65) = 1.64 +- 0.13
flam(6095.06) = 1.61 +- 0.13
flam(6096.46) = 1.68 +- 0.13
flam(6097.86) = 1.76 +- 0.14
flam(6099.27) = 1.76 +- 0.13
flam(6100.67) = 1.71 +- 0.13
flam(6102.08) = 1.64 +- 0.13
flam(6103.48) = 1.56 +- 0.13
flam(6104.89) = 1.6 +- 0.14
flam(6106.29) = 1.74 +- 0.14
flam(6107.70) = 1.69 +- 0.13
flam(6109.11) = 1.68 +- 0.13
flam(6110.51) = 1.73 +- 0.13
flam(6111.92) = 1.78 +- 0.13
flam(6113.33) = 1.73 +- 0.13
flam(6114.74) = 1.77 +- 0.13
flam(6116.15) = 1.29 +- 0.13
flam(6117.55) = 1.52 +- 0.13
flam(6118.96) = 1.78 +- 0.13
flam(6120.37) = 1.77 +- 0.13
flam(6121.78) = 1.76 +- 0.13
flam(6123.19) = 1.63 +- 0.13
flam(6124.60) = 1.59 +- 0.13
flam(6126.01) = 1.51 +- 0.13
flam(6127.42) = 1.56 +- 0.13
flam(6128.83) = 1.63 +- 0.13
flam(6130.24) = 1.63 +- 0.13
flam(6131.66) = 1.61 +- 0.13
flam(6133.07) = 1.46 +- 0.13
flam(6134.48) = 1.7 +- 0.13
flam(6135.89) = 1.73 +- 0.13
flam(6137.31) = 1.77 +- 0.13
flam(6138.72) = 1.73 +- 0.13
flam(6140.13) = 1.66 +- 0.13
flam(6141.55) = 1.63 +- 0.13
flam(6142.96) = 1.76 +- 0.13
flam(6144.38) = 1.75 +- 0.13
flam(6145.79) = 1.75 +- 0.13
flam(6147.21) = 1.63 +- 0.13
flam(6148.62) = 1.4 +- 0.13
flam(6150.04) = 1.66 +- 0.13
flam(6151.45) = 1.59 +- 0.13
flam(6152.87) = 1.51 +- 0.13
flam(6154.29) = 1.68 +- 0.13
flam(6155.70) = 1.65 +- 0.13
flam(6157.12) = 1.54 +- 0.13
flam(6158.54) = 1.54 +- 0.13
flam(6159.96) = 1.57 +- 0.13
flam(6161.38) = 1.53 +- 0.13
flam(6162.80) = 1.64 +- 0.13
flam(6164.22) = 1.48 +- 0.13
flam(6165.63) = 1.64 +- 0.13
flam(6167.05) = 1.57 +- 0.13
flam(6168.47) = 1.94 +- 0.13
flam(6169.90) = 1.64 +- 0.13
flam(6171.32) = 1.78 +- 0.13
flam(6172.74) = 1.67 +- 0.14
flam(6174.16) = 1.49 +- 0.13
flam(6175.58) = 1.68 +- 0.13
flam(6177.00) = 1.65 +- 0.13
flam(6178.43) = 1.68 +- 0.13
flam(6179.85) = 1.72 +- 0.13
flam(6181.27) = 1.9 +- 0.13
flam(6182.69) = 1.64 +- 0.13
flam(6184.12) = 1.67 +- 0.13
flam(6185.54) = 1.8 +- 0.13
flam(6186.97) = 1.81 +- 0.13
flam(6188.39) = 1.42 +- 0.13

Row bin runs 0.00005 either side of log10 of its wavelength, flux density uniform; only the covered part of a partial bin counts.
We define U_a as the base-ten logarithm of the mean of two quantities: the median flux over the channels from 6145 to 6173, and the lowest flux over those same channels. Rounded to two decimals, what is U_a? 0.18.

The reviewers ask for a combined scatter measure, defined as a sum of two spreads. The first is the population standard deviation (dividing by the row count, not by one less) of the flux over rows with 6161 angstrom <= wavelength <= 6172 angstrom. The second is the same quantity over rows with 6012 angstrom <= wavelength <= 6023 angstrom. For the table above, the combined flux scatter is 0.23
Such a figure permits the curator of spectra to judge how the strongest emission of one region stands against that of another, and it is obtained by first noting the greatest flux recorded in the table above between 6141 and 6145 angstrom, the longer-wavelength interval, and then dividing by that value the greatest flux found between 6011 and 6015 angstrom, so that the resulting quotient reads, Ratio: 1.01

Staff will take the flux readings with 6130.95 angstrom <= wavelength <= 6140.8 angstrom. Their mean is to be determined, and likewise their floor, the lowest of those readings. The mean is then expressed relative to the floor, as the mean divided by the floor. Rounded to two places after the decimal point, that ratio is 1.14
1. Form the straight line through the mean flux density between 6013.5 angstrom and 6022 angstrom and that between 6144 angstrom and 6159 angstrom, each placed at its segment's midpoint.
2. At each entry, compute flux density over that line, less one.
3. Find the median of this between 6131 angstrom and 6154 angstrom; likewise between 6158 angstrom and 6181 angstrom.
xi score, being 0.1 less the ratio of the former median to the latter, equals -0.7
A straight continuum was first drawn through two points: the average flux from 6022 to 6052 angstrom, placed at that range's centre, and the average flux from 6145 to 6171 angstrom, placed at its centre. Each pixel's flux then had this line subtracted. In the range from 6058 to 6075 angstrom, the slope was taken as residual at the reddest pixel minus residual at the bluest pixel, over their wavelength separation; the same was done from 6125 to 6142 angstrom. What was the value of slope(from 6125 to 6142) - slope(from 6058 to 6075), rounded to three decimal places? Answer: 0.012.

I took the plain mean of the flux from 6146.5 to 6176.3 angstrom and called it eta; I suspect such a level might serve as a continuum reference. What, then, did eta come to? 1.61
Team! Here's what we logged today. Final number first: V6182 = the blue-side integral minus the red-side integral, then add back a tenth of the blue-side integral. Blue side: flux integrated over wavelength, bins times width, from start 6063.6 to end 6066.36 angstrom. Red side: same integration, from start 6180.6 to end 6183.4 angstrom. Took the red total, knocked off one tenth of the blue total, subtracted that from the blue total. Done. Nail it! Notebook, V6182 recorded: 0.0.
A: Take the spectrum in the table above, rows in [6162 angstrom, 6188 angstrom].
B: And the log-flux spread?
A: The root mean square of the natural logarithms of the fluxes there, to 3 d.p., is 0.526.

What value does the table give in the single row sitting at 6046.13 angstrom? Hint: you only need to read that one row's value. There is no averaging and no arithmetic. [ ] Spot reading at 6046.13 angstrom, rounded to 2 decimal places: 1.94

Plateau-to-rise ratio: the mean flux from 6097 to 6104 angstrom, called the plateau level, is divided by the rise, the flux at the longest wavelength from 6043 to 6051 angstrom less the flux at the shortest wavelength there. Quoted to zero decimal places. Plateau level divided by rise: -34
